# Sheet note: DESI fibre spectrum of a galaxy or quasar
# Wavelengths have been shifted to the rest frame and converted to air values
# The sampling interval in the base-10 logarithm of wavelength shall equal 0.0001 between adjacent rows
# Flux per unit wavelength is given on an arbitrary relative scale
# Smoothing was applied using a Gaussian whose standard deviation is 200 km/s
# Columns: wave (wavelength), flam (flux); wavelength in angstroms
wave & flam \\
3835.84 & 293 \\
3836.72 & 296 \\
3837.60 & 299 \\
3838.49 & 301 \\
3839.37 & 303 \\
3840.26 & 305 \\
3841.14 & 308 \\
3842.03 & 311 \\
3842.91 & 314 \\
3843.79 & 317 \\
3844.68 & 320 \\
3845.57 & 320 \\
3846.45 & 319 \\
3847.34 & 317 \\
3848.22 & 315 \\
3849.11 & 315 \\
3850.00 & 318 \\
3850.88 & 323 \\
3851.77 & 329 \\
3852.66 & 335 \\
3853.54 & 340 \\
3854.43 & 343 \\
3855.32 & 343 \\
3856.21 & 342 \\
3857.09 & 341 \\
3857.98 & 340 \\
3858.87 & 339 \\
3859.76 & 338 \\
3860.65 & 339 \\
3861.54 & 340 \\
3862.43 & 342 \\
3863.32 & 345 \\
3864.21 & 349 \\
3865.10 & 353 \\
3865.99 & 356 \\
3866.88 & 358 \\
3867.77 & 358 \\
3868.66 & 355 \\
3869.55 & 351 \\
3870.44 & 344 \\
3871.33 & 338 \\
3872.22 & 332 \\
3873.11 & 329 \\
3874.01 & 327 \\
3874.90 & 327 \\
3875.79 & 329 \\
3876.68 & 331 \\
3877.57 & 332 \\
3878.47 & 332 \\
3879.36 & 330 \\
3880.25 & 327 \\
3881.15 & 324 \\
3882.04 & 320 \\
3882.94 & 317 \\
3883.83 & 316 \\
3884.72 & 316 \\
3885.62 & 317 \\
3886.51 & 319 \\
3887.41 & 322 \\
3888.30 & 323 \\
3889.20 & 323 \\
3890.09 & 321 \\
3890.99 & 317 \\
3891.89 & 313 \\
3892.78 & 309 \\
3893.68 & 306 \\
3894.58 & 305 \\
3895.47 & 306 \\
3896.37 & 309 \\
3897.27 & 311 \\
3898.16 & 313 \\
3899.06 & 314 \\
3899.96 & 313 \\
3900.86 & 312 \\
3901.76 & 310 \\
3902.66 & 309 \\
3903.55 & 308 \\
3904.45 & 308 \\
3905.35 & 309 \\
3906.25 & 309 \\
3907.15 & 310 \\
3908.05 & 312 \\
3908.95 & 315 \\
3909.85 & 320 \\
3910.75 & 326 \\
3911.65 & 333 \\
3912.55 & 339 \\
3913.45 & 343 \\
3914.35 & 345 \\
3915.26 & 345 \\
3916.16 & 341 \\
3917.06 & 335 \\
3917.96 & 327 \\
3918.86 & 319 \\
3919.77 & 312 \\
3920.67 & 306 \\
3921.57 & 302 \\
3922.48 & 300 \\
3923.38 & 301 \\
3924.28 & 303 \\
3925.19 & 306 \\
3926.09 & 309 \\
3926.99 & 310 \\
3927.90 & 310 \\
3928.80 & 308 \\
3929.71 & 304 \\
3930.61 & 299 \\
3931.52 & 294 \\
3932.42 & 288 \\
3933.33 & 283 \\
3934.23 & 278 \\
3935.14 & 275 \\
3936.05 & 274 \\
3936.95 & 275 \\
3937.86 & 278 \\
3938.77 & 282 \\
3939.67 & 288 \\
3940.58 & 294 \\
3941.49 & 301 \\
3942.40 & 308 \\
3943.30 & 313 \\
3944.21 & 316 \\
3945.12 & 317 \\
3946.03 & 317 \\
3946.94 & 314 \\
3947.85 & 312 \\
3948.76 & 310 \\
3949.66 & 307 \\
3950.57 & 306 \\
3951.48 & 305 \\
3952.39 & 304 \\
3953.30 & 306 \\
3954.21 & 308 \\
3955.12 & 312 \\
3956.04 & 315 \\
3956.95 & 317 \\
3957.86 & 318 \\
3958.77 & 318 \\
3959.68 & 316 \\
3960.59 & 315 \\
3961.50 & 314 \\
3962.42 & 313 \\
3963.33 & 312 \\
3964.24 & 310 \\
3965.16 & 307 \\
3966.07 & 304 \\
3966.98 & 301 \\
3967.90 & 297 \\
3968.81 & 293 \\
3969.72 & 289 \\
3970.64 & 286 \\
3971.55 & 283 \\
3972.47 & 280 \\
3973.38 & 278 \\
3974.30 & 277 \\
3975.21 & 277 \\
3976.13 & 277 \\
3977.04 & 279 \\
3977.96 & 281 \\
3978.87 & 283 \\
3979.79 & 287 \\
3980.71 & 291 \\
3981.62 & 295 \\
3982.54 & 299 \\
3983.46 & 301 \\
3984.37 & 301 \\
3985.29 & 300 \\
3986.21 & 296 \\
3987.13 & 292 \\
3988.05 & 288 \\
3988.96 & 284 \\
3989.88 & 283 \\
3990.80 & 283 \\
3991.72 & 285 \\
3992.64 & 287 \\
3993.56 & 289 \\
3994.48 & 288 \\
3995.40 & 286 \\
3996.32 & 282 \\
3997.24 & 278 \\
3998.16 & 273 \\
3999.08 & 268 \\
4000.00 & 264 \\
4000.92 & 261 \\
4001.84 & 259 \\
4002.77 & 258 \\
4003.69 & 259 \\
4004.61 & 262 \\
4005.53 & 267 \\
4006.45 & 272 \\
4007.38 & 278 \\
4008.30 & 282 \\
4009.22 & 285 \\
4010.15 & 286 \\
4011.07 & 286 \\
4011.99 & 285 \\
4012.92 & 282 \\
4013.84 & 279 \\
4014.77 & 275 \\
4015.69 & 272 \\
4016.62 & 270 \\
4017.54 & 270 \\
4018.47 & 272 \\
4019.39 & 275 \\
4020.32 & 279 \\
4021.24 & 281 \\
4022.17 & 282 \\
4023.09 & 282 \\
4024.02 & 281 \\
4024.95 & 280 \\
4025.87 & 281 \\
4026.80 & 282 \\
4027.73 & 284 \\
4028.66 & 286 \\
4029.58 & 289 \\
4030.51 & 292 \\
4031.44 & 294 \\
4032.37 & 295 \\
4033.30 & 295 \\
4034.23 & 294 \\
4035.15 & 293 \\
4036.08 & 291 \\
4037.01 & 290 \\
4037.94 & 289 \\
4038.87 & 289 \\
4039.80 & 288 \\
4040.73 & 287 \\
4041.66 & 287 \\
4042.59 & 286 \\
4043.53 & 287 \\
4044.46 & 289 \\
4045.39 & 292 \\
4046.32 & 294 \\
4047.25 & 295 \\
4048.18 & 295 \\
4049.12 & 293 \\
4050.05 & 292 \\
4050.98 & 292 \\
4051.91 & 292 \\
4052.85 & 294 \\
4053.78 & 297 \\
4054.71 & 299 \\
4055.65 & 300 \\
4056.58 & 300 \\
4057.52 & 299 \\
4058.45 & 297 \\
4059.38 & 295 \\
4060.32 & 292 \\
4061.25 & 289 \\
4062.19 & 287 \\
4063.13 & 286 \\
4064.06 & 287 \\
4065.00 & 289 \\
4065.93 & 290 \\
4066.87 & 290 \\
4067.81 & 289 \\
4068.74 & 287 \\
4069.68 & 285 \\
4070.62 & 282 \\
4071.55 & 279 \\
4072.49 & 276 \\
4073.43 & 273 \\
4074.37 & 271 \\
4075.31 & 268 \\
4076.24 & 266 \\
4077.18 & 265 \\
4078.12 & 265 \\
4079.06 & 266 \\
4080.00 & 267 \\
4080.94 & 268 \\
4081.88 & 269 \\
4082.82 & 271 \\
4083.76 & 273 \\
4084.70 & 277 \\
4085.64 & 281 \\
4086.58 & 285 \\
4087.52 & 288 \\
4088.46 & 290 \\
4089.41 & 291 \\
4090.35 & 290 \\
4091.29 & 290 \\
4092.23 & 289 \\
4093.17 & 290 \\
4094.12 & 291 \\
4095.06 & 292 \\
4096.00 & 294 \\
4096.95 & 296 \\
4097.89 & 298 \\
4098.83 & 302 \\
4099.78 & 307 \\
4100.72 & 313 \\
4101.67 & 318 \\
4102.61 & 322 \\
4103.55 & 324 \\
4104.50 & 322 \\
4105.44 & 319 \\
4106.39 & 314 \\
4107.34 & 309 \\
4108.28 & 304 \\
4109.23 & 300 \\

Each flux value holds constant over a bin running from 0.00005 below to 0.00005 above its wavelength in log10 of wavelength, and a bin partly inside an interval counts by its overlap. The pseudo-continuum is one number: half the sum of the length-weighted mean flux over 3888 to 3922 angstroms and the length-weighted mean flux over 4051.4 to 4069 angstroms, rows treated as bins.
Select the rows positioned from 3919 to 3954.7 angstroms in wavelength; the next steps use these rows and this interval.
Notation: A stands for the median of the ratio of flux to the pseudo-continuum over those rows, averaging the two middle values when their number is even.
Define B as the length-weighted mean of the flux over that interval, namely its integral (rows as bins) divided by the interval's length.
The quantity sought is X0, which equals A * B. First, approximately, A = 1.00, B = 301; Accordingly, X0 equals 301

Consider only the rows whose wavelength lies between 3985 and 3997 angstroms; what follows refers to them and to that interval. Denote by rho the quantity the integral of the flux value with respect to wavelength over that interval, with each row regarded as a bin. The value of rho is 3450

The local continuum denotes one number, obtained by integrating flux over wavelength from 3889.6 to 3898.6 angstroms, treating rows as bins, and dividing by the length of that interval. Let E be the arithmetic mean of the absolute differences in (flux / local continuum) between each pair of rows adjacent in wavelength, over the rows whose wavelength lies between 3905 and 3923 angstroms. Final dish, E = 0.0137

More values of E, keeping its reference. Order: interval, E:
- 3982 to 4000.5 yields 0.0086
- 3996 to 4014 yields 0.0100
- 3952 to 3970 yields 0.0073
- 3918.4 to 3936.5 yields 0.0110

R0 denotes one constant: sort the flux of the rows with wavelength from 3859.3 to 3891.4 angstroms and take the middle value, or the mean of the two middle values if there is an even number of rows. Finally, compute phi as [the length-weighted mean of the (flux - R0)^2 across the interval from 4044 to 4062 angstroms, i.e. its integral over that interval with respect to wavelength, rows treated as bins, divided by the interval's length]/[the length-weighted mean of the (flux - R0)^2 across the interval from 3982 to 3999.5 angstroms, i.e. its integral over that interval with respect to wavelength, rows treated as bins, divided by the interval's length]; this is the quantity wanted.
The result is 0.7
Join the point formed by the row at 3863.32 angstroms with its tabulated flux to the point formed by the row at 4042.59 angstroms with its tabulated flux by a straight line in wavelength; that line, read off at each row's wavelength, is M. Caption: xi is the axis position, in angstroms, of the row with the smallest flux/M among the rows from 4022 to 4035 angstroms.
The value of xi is 4024.95 angstroms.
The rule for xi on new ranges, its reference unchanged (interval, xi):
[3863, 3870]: 3863.32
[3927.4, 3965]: 3936.05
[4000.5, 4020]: 4002.77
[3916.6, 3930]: 3922.48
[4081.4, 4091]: 4081.88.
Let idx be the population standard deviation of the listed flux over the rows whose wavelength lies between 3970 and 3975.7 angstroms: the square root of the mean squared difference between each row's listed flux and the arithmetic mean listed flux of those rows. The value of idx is 3.3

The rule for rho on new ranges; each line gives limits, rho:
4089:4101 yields 3546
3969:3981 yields 3387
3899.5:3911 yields 3589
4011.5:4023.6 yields 3355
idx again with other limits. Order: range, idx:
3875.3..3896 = 8.1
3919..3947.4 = 13.5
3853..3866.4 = 5.1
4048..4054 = 1.8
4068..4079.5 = 7.7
